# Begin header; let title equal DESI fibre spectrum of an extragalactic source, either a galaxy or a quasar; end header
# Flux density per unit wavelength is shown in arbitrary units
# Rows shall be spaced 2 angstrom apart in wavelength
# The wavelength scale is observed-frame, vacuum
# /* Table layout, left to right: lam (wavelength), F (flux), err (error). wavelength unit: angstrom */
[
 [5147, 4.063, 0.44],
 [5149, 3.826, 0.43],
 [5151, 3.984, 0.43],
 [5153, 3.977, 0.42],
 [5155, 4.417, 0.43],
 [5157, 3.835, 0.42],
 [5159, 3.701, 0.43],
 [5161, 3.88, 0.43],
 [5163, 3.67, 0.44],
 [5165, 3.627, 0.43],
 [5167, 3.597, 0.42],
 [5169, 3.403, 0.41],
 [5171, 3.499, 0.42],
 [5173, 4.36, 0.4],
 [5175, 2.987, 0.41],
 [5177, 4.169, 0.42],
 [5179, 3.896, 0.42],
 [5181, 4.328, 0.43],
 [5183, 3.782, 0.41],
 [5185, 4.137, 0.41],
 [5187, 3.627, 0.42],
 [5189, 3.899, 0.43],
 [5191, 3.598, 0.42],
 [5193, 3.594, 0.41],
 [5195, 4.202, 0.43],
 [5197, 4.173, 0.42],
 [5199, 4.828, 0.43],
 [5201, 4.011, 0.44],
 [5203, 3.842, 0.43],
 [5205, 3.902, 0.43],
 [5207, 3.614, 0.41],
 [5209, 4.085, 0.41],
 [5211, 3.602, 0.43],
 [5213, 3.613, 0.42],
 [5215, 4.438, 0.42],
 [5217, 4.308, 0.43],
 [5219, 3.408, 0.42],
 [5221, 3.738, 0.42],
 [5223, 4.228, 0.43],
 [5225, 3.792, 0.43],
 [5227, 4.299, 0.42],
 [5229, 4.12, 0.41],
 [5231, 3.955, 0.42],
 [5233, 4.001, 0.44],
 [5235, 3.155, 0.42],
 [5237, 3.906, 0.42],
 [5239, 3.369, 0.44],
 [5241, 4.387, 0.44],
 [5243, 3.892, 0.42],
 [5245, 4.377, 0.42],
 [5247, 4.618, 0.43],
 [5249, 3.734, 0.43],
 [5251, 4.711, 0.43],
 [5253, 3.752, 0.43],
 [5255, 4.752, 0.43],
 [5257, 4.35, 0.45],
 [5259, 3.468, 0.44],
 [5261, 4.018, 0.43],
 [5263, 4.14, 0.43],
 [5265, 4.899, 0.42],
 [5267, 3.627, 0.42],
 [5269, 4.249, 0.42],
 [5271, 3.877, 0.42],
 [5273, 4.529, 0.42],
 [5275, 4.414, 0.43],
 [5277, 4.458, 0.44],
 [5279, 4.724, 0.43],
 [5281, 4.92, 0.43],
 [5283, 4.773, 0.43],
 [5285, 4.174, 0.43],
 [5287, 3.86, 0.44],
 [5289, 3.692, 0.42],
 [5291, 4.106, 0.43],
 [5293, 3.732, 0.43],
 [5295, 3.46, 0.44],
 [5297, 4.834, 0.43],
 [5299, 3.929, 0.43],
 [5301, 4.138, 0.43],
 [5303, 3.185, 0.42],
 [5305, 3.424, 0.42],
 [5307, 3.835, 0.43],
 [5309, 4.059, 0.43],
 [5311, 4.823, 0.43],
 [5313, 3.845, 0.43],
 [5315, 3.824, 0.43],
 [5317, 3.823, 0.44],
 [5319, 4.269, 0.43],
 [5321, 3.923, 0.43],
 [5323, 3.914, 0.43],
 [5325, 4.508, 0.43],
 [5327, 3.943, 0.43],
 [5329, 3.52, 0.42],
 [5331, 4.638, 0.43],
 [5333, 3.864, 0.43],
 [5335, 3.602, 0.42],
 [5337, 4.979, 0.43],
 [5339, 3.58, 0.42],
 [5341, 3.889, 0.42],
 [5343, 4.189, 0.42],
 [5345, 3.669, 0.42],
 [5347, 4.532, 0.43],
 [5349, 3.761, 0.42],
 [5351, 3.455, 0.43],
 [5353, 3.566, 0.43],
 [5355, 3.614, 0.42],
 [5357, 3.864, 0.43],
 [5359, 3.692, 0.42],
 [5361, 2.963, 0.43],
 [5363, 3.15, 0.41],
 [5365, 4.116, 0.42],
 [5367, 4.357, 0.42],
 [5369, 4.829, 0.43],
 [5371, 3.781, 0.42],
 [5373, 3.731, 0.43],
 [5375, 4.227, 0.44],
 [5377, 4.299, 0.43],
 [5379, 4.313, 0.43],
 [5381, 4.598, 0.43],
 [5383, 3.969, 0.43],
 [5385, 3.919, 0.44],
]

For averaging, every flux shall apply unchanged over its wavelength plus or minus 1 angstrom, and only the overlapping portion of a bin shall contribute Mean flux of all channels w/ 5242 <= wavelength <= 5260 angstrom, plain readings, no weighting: 4.18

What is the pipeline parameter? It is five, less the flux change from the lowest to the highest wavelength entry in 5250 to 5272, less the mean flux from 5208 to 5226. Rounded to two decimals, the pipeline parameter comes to 1.92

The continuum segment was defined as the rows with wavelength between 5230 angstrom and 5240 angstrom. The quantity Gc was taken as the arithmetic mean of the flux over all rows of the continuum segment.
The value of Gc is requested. 3.68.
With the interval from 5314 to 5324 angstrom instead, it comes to 3.95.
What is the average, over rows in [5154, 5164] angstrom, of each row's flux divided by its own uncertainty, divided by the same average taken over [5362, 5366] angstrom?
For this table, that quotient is 1.04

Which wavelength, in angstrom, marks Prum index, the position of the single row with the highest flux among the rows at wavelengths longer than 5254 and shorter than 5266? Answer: 5265 angstrom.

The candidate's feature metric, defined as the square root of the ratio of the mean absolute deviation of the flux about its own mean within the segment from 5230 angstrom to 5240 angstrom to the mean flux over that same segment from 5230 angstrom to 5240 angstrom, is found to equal 0.301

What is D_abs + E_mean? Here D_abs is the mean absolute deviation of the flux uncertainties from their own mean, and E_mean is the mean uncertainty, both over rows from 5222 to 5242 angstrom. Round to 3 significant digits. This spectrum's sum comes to 0.436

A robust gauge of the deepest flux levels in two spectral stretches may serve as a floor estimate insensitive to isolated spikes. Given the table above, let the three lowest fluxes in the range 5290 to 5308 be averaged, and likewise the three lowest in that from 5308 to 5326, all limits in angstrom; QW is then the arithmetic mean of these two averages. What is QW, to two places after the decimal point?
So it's 3.59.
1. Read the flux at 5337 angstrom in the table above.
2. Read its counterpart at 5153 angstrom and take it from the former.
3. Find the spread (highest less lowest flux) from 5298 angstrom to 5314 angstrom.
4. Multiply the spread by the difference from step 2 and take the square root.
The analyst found 1.28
